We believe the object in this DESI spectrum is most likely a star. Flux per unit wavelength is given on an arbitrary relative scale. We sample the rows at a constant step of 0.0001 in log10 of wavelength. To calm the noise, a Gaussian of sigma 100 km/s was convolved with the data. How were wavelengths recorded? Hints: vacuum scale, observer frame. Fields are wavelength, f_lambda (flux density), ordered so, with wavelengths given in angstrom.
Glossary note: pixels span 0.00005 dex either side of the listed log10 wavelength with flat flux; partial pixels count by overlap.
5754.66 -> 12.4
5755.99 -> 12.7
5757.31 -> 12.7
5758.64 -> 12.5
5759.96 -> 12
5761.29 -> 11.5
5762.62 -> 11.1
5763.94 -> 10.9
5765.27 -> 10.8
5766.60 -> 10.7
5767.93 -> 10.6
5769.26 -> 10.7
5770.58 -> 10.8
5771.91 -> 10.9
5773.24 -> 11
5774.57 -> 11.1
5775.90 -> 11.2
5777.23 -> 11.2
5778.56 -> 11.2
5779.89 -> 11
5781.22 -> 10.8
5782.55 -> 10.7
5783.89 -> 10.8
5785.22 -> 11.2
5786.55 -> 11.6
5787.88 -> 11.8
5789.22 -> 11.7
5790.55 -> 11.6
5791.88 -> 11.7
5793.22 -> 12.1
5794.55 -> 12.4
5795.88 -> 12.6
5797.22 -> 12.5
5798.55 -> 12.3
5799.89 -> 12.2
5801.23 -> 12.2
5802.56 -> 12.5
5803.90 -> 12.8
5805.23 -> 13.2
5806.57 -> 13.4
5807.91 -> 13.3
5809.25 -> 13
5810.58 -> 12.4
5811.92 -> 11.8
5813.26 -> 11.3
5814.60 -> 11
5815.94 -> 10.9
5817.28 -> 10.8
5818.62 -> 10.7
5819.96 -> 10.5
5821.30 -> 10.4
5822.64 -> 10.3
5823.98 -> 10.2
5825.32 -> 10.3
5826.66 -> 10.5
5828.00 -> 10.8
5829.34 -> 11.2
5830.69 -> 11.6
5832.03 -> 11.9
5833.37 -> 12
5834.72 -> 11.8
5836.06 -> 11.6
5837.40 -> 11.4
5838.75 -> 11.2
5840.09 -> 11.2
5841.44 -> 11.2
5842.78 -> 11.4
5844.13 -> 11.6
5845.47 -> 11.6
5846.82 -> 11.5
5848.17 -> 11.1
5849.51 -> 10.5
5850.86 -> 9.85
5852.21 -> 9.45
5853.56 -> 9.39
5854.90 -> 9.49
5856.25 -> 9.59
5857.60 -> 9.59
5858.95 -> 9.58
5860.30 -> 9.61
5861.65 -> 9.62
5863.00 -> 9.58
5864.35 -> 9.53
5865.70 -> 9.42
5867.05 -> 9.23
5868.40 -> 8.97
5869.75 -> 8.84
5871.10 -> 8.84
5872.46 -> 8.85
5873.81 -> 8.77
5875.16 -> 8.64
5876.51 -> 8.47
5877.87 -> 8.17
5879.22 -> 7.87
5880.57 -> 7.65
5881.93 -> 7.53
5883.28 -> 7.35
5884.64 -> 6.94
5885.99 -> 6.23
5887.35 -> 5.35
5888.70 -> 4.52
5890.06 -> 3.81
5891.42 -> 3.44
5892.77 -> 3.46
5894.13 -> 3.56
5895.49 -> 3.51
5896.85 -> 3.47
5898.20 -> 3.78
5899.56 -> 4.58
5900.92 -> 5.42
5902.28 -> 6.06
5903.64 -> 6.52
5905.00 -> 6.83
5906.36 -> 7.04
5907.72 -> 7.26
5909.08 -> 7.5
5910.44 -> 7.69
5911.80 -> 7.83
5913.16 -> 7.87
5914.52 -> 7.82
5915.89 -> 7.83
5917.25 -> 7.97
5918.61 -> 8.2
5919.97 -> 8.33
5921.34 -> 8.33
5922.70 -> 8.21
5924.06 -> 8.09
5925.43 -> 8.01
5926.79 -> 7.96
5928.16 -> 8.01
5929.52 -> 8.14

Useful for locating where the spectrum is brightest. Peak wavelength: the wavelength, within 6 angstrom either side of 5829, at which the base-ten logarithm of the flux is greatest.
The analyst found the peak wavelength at 5833.37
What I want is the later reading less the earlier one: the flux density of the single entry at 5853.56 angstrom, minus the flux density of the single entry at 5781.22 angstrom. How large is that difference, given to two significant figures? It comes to -1.4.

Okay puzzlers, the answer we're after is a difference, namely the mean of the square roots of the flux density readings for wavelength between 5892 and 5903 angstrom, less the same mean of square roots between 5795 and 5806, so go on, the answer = -1.5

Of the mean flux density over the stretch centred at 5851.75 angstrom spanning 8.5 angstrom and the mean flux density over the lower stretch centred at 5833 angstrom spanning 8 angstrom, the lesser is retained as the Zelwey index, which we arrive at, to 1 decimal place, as 10.0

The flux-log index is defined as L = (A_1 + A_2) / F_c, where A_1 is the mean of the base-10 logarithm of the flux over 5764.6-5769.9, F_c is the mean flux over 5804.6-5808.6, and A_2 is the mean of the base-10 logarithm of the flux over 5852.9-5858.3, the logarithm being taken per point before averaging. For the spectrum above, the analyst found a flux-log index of 0.15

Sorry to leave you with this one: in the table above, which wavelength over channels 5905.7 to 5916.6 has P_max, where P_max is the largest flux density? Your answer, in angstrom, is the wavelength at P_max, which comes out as 5913.16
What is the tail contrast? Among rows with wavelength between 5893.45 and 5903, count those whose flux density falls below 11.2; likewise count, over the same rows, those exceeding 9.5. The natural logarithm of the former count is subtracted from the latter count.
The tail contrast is -1.9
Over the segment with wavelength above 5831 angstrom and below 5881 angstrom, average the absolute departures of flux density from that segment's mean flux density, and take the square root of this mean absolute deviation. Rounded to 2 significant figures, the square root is 1.0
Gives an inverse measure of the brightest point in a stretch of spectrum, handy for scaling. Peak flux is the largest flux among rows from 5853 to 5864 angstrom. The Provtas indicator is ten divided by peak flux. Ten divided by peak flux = 1.0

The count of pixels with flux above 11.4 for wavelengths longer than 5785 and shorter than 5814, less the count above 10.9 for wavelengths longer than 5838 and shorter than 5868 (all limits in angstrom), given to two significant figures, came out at 12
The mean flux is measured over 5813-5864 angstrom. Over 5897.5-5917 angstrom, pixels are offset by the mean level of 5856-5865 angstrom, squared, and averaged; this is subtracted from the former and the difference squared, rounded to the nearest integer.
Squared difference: 1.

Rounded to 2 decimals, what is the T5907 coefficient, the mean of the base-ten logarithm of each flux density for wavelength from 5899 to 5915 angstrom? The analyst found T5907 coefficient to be 0.83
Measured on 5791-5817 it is 1.09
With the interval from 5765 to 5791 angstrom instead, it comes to 1.04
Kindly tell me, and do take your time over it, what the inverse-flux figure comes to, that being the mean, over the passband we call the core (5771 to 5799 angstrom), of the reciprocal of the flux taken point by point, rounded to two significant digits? 0.087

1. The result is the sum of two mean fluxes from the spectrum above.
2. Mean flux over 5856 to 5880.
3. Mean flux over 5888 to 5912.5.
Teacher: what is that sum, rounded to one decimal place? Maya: 14.4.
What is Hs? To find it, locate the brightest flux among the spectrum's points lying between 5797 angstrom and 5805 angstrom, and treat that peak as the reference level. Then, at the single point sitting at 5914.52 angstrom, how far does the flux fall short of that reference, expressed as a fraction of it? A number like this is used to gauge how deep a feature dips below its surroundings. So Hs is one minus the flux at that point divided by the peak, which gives 0.4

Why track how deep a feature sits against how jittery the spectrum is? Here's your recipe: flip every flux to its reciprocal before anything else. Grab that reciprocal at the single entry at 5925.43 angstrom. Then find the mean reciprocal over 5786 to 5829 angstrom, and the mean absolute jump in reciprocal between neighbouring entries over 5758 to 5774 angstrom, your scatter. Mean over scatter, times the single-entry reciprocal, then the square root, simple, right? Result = 2.6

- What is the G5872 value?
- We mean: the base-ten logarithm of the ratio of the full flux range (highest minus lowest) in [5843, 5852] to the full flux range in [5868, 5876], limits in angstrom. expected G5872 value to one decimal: 0.7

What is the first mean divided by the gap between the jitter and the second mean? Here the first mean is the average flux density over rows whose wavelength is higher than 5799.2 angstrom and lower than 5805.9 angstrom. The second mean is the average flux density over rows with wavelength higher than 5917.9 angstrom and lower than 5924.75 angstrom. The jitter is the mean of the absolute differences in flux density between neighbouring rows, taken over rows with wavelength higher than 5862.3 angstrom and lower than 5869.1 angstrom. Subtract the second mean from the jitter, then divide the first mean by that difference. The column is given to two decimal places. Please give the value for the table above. -1.56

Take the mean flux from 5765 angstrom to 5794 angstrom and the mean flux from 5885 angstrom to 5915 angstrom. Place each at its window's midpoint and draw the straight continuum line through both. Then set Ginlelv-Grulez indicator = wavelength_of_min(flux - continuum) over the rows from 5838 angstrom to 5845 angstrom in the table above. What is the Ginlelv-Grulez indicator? 5838.75 angstrom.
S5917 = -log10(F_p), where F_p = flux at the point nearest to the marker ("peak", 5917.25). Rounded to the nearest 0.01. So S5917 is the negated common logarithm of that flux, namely -0.90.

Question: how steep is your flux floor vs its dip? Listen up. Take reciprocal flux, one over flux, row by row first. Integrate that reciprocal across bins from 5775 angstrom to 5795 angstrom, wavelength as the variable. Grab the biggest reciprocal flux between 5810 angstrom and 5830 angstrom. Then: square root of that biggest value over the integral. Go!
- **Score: 0.24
